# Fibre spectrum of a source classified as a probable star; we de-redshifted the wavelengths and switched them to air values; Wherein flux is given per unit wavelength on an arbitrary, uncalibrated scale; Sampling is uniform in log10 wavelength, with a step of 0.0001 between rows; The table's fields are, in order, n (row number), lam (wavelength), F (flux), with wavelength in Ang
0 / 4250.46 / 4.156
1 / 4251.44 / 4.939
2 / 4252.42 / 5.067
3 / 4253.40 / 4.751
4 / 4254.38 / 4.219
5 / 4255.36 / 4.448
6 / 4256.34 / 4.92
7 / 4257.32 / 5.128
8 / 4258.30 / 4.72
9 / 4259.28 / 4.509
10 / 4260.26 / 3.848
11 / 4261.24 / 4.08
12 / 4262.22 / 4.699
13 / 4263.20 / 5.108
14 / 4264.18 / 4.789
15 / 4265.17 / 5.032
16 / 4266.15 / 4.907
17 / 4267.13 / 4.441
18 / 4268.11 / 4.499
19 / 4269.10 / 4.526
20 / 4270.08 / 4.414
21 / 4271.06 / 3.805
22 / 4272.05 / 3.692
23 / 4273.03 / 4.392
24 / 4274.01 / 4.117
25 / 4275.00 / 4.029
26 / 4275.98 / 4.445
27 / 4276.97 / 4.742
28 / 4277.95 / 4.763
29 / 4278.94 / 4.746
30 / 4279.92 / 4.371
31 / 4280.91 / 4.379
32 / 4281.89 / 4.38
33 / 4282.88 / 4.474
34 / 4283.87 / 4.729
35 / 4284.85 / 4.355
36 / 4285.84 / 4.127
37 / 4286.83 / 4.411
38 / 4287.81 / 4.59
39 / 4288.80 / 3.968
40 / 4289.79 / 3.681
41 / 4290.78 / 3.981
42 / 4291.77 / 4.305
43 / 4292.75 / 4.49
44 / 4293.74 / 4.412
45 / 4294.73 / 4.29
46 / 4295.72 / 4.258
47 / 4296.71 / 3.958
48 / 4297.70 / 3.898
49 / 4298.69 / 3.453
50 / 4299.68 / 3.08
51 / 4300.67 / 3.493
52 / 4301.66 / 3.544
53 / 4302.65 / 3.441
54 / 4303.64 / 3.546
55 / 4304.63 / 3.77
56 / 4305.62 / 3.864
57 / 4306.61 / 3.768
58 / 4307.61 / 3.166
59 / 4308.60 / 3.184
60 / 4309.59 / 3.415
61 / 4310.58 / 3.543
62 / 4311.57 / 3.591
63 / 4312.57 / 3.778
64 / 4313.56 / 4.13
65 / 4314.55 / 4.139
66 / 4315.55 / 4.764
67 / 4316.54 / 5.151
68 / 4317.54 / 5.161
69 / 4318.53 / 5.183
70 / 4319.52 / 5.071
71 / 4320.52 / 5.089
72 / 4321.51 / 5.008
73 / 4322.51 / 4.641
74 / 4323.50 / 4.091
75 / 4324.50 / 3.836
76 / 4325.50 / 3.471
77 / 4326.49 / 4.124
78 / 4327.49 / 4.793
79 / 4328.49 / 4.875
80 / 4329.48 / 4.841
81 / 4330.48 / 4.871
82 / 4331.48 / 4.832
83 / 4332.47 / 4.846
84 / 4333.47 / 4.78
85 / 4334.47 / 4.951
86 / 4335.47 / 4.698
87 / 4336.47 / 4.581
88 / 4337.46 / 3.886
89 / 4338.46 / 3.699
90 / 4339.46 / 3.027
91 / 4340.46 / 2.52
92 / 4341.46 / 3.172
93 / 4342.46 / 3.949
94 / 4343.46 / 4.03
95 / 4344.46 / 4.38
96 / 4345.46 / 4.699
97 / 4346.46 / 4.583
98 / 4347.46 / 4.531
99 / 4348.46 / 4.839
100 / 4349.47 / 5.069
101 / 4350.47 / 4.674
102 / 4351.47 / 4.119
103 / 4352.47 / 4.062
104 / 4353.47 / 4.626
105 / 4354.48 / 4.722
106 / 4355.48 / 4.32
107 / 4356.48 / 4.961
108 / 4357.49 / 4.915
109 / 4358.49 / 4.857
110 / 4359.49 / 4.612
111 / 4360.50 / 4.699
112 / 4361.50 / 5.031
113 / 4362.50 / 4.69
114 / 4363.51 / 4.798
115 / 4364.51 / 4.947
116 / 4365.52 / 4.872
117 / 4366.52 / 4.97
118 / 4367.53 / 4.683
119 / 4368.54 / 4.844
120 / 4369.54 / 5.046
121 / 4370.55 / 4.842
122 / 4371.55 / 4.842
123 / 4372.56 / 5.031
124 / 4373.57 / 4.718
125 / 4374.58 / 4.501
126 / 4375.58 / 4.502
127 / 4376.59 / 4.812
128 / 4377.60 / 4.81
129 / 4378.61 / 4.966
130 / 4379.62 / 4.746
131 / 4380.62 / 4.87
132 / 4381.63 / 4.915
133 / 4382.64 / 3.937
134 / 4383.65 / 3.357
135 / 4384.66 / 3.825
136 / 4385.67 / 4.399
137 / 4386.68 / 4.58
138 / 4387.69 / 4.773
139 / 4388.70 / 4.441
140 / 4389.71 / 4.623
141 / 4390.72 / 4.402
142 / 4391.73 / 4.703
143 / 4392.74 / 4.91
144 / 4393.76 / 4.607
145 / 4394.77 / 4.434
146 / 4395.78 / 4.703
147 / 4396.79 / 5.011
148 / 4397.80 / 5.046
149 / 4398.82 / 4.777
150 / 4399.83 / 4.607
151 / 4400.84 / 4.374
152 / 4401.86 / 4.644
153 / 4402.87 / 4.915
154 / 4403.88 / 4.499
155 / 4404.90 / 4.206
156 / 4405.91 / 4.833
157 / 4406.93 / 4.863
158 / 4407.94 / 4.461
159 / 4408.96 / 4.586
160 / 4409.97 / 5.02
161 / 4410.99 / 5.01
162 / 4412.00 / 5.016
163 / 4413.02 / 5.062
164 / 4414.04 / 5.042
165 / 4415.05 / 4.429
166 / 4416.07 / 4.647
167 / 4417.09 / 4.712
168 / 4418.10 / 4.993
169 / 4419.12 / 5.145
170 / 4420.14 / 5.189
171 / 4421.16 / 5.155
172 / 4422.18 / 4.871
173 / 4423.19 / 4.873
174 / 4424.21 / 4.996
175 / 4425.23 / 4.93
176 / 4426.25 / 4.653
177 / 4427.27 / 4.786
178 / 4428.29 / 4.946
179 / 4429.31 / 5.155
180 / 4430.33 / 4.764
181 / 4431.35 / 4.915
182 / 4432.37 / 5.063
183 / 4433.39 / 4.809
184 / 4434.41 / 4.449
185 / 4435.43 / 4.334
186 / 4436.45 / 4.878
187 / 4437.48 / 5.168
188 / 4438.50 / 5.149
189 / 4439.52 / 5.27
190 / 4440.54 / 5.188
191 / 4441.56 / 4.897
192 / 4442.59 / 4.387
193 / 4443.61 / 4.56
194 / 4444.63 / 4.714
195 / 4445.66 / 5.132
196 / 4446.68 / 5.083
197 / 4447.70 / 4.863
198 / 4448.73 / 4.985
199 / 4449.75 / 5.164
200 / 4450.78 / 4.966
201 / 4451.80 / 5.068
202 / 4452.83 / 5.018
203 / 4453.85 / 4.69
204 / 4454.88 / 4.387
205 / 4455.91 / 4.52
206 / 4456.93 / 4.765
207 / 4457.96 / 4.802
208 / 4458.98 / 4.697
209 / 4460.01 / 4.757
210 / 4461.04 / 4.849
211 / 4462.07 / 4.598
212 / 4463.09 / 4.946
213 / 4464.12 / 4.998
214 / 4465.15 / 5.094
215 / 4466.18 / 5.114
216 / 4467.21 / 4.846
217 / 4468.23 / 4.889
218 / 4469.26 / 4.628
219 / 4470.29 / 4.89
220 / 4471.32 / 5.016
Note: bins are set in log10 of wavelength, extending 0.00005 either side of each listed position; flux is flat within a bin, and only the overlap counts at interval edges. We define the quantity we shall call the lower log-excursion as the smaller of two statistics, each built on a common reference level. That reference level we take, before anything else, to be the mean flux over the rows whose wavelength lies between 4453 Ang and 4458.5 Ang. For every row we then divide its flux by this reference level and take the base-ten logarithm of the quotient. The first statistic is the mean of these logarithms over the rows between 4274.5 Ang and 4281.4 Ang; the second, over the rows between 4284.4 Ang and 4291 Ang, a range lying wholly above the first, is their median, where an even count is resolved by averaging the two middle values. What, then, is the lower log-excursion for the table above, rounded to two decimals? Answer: -0.05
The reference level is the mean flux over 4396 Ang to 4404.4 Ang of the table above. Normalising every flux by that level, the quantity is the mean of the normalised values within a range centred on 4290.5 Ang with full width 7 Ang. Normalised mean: 0.89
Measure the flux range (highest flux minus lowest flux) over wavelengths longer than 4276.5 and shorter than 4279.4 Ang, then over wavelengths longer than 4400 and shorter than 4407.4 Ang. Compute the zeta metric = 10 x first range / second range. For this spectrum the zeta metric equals 0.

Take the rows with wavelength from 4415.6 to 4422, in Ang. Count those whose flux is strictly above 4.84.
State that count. 4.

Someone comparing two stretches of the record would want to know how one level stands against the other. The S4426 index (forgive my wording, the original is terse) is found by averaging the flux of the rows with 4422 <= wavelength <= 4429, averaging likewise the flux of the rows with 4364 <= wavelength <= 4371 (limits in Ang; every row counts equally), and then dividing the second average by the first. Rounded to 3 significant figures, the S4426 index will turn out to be 1.00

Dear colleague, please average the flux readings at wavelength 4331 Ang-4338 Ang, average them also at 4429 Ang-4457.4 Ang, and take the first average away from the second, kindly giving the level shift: 0.2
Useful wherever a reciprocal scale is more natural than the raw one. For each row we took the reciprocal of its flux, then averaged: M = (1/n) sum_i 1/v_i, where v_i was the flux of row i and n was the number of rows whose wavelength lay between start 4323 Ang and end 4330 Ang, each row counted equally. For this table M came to 0.24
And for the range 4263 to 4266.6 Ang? 0.20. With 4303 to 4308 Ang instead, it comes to 0.28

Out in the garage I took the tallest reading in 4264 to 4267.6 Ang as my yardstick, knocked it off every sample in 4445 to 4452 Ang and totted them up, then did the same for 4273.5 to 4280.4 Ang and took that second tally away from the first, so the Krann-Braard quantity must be 4.0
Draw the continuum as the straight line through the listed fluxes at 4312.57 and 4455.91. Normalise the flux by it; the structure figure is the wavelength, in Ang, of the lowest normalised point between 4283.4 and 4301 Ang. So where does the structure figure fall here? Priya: 4299.68 Ang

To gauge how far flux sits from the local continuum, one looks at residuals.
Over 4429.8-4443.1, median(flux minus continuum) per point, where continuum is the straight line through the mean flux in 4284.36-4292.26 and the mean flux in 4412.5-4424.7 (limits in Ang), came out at -0.15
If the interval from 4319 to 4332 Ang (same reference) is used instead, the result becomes 0.41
